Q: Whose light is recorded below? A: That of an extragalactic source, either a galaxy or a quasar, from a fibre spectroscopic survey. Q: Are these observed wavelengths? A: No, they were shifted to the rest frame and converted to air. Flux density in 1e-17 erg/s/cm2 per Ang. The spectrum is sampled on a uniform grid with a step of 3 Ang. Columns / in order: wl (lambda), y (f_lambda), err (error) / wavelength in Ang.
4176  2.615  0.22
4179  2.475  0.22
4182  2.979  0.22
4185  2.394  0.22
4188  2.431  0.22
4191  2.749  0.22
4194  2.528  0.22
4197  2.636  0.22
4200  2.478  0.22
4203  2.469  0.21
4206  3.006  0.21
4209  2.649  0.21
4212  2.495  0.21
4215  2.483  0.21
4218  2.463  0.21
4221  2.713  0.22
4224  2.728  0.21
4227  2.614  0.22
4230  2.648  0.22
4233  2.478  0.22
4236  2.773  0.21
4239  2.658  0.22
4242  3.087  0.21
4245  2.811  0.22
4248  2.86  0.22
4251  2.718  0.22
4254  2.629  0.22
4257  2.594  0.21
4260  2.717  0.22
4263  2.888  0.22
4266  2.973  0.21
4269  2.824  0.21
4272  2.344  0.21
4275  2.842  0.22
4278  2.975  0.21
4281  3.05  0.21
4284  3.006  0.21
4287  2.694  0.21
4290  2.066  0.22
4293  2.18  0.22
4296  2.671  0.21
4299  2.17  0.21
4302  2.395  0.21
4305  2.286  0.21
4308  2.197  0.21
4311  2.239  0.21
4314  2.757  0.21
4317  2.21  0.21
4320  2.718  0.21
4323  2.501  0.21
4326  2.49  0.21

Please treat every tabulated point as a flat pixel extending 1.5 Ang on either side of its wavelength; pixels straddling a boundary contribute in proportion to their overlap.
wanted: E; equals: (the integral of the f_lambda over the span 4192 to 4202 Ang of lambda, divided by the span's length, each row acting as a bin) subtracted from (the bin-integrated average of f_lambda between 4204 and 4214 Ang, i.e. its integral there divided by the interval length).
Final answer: 0.14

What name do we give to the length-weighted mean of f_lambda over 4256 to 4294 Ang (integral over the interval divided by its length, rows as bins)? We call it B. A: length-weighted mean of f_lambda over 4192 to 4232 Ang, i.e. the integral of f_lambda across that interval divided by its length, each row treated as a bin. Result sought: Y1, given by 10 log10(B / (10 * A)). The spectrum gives -9.8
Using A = 2.61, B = 2.71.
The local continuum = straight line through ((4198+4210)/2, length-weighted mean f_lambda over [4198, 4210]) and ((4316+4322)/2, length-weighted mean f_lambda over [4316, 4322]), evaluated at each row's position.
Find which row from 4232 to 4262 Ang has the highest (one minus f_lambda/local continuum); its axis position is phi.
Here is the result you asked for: 4233 Ang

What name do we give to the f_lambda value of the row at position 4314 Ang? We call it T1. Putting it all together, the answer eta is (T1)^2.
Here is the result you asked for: 7.6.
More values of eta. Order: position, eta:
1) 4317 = 4.9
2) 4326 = 6.2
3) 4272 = 5.5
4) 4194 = 6.4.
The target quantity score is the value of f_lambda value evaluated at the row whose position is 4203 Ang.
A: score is 2.469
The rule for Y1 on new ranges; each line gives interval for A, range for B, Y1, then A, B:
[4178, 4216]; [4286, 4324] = -10.4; 2.60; 2.39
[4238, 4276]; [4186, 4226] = -10.3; 2.77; 2.60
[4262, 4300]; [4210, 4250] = -10.0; 2.67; 2.68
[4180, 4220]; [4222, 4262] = -9.8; 2.60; 2.72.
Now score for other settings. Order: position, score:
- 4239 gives 2.658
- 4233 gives 2.478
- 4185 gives 2.394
